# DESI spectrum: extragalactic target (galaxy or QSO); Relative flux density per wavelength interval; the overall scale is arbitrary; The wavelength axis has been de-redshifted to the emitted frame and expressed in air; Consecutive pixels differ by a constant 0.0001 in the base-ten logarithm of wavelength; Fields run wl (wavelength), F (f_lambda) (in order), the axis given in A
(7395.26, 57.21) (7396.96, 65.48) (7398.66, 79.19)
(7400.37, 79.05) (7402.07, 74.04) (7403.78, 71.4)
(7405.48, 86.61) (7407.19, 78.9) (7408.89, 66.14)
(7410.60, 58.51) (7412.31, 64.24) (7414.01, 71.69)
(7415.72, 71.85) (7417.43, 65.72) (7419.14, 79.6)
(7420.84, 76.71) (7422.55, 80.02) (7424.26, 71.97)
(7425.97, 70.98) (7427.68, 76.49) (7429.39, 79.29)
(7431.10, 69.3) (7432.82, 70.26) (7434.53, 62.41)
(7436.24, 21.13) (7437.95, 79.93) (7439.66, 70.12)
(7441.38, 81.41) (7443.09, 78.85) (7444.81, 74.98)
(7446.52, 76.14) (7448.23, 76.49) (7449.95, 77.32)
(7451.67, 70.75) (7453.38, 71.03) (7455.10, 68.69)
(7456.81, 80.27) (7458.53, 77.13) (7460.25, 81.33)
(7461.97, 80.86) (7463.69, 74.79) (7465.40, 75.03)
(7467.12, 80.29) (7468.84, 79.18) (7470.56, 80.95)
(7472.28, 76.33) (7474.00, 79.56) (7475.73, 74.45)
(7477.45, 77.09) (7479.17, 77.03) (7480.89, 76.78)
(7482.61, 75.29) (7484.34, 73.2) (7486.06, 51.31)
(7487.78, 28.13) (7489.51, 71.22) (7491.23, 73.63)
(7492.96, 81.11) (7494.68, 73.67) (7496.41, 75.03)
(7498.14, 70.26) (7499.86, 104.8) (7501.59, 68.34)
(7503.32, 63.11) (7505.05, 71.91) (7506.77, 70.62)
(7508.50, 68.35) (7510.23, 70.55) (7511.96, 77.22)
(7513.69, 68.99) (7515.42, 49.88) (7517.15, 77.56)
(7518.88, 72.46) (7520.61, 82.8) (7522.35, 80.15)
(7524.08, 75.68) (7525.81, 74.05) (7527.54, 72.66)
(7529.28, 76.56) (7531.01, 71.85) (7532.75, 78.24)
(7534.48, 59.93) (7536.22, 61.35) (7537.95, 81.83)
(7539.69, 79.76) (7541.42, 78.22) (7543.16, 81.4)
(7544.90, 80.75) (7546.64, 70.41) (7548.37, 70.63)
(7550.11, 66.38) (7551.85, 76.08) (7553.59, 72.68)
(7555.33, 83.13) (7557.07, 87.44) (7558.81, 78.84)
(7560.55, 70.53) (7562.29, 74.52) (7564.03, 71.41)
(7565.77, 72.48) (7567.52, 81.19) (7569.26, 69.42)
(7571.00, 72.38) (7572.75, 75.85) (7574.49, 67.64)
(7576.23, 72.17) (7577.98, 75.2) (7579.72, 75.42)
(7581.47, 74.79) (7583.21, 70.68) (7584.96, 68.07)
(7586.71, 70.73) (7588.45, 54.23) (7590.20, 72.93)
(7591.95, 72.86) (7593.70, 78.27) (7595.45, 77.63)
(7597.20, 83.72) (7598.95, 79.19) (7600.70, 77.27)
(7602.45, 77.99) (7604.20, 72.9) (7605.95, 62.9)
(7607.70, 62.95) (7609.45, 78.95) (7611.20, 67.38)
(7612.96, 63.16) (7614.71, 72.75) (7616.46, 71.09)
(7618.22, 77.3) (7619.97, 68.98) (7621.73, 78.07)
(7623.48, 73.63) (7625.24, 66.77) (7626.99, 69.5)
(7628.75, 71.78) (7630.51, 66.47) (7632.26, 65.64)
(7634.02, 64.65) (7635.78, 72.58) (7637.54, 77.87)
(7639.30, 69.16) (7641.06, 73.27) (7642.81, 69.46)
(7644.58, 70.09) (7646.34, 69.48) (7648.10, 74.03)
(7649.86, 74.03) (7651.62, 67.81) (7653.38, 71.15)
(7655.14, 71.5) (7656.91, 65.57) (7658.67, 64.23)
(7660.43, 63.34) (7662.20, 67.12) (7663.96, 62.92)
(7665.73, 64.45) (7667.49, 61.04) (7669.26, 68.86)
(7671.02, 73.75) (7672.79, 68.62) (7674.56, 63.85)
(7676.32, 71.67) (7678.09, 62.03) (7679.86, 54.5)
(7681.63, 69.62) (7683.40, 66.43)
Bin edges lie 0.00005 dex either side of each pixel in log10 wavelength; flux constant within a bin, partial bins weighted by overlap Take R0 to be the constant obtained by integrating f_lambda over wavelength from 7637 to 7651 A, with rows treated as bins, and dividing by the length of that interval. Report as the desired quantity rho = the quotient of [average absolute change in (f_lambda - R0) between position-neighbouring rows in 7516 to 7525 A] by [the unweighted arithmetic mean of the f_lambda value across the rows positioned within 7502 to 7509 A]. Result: 0.08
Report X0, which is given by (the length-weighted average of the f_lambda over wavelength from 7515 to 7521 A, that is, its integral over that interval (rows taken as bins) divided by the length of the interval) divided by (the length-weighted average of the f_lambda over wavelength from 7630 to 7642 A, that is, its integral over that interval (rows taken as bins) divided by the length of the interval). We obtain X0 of 1.02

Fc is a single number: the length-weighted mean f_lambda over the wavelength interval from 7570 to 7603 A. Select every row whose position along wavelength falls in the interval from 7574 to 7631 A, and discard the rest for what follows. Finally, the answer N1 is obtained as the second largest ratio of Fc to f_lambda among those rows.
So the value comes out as 1.17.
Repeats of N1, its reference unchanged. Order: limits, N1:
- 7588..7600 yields 1.01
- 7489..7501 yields 1.03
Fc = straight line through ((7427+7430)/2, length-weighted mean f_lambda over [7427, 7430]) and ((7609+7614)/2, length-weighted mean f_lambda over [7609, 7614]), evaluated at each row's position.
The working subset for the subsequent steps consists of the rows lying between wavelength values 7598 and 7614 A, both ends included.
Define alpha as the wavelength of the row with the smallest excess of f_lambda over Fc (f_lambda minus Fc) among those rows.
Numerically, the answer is 7605.95 A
